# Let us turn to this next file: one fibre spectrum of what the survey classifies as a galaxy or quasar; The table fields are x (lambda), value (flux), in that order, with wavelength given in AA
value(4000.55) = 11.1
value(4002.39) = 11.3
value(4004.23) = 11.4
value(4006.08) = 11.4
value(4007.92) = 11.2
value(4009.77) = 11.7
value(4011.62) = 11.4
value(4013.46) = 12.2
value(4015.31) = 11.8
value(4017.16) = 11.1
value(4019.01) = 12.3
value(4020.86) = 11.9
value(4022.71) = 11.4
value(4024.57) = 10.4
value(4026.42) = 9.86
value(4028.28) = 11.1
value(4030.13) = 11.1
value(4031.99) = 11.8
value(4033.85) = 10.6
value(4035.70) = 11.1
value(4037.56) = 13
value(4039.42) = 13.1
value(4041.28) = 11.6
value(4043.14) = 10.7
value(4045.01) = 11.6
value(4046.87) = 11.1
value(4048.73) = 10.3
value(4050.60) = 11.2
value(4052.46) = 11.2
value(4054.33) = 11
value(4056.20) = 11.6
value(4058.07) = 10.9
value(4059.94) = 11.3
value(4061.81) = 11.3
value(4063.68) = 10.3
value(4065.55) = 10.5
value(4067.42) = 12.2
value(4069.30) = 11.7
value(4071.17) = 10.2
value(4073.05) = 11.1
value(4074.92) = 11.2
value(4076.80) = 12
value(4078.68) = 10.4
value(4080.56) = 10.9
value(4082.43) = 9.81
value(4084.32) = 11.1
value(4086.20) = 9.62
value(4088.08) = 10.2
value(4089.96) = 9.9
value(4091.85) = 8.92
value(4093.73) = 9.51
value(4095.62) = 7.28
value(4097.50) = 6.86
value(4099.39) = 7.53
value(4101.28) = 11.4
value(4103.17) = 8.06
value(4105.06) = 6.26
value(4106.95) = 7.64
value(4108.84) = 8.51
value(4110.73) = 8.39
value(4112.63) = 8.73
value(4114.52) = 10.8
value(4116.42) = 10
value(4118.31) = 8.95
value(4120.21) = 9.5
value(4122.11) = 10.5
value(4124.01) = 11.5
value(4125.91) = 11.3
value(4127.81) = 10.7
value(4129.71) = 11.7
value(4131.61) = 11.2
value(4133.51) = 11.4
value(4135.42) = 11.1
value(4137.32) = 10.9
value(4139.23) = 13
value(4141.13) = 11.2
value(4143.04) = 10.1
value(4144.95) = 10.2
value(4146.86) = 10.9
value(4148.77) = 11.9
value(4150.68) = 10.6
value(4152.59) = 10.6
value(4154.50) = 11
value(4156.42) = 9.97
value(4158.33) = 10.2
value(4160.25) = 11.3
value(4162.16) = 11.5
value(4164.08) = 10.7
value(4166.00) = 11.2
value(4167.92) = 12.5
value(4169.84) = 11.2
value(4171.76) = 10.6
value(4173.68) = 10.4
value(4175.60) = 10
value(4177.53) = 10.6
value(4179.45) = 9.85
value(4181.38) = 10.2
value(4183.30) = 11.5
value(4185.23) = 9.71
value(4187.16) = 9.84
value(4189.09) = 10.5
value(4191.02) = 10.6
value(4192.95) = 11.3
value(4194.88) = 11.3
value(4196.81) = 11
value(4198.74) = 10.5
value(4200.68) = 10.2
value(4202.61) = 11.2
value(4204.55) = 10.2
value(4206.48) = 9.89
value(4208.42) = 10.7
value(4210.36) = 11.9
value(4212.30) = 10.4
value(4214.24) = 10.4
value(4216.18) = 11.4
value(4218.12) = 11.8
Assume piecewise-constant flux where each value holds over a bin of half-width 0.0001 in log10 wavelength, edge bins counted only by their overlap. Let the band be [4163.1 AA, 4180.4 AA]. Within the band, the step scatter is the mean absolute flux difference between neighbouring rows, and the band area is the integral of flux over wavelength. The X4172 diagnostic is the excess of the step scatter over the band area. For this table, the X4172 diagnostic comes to -186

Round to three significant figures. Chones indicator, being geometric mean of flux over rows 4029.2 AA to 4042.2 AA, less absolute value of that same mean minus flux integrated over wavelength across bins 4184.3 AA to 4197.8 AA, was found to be -120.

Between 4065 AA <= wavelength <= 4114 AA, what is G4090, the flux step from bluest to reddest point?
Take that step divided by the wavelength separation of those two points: -0.038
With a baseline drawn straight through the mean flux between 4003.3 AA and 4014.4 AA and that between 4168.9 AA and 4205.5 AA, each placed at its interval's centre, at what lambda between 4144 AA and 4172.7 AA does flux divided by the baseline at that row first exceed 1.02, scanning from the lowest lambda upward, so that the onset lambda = 4148.77 AA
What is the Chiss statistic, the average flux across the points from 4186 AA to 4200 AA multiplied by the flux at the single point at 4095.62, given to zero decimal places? 78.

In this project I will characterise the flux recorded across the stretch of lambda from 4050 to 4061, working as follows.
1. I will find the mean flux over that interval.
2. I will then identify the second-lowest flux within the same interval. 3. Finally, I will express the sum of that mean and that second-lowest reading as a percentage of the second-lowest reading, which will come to 202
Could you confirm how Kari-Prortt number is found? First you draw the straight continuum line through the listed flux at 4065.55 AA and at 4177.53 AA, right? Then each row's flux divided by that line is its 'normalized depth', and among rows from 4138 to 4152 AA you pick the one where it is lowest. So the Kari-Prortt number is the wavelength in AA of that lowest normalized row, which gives 4143.04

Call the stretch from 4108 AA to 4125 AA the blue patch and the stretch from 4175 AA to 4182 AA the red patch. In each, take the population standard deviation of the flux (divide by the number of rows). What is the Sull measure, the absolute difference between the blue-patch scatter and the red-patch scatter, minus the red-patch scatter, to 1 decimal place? 0.5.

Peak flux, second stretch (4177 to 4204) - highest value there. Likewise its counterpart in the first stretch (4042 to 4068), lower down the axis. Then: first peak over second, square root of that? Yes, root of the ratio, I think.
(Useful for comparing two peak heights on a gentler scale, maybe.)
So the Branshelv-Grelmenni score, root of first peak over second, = 1.03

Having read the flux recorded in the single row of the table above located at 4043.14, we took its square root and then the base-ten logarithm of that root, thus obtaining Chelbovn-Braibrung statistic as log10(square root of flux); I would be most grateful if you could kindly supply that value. 0.515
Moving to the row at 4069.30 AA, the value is 0.534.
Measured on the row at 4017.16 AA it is 0.523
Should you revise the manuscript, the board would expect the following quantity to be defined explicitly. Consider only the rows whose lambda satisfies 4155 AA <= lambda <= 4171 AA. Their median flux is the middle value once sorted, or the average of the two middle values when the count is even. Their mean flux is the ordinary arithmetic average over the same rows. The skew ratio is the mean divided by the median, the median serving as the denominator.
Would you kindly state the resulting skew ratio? 0.99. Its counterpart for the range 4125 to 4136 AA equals 1.00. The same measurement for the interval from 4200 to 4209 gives 1.02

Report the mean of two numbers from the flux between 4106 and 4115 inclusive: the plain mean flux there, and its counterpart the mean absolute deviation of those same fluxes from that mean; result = 4.8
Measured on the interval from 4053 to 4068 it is 5.8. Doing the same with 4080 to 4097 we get 5.2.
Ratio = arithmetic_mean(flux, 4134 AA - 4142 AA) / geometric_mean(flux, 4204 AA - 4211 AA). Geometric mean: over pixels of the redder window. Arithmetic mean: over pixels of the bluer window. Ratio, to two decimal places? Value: 1.08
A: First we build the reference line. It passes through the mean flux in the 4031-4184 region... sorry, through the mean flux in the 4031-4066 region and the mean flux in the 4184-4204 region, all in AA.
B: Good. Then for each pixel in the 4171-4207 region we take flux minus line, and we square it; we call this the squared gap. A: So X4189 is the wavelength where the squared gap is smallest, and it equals 4191.02 AA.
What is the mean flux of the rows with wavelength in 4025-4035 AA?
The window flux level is 10.9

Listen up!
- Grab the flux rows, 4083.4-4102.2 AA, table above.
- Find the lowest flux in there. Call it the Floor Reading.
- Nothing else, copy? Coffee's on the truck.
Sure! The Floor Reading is 6.86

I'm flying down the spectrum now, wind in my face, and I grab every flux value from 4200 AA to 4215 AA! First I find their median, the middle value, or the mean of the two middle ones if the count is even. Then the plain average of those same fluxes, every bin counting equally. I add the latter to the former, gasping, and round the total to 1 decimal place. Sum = 21.0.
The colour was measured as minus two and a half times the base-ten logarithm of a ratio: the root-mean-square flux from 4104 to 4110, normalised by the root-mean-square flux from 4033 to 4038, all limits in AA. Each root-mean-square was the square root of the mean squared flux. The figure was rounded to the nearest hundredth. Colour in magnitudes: 0.47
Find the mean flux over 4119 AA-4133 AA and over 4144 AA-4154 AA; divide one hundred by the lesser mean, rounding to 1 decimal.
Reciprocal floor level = 9.2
